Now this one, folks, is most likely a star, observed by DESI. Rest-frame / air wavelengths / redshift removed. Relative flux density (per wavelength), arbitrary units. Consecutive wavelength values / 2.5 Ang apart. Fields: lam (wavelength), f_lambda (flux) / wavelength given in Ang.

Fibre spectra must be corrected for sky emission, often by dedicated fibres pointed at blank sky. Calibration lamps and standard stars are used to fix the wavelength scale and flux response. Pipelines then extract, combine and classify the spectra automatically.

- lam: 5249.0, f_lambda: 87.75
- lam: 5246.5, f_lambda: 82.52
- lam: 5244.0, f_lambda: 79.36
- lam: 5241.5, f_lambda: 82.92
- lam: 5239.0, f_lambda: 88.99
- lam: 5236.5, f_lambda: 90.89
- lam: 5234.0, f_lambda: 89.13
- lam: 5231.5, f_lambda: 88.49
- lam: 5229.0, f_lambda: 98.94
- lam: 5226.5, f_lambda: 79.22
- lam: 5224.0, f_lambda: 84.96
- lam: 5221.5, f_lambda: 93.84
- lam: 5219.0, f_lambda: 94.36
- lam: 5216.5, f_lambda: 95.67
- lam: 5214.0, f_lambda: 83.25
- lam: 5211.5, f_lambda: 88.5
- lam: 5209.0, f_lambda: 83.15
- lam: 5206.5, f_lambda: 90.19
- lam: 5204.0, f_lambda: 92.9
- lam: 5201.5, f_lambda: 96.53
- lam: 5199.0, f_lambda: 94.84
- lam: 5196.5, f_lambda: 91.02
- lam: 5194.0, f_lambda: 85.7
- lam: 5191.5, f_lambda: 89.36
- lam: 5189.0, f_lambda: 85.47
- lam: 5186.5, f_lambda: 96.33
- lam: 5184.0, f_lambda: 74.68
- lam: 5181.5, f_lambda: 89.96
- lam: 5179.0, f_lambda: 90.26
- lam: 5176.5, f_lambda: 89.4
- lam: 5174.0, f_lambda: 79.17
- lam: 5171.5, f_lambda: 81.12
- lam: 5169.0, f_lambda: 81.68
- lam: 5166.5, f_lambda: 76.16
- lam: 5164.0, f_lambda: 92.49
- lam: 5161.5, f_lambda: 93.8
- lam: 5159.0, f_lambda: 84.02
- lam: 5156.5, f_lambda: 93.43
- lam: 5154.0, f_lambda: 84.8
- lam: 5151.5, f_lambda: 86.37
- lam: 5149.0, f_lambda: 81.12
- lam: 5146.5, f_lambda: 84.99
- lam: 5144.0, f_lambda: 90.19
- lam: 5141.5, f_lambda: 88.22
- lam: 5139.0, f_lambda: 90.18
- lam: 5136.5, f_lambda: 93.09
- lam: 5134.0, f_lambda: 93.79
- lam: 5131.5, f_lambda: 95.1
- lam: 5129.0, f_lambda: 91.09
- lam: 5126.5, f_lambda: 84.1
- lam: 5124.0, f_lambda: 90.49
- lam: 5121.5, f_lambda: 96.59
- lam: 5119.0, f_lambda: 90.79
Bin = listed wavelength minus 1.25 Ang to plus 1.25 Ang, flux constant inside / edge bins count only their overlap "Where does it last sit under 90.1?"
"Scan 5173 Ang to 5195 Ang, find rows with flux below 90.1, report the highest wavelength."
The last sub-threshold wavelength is 5194.0 Ang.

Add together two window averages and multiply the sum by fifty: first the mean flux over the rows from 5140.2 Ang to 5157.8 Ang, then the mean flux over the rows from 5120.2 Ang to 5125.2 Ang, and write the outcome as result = 9028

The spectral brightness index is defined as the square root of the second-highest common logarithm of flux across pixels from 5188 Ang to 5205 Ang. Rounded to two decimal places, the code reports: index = 1.41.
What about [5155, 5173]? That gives 1.40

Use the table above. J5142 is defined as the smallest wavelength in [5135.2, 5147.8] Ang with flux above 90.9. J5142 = 5136.5 Ang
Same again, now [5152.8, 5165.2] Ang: 5156.5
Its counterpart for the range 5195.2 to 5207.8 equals 5196.5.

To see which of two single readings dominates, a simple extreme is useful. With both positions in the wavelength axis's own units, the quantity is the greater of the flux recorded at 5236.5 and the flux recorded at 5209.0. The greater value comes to 91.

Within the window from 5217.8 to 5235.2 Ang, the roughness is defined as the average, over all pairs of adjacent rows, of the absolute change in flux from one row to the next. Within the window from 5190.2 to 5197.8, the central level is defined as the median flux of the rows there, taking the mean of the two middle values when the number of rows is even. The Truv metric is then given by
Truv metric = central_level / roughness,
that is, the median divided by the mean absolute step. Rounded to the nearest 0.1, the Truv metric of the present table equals 11.7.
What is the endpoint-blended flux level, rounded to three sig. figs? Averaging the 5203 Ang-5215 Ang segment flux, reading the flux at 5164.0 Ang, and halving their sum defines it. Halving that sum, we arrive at 90.0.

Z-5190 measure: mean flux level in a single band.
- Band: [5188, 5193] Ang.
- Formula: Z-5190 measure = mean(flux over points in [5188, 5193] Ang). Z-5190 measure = 87.4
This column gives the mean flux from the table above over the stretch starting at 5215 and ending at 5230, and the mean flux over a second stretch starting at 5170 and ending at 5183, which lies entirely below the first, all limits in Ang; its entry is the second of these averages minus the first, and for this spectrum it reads -5.2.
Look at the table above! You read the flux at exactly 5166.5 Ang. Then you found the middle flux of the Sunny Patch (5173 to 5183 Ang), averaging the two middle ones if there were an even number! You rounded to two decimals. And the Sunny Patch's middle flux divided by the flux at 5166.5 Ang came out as 1.18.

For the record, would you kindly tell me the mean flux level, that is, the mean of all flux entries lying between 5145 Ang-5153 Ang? 84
